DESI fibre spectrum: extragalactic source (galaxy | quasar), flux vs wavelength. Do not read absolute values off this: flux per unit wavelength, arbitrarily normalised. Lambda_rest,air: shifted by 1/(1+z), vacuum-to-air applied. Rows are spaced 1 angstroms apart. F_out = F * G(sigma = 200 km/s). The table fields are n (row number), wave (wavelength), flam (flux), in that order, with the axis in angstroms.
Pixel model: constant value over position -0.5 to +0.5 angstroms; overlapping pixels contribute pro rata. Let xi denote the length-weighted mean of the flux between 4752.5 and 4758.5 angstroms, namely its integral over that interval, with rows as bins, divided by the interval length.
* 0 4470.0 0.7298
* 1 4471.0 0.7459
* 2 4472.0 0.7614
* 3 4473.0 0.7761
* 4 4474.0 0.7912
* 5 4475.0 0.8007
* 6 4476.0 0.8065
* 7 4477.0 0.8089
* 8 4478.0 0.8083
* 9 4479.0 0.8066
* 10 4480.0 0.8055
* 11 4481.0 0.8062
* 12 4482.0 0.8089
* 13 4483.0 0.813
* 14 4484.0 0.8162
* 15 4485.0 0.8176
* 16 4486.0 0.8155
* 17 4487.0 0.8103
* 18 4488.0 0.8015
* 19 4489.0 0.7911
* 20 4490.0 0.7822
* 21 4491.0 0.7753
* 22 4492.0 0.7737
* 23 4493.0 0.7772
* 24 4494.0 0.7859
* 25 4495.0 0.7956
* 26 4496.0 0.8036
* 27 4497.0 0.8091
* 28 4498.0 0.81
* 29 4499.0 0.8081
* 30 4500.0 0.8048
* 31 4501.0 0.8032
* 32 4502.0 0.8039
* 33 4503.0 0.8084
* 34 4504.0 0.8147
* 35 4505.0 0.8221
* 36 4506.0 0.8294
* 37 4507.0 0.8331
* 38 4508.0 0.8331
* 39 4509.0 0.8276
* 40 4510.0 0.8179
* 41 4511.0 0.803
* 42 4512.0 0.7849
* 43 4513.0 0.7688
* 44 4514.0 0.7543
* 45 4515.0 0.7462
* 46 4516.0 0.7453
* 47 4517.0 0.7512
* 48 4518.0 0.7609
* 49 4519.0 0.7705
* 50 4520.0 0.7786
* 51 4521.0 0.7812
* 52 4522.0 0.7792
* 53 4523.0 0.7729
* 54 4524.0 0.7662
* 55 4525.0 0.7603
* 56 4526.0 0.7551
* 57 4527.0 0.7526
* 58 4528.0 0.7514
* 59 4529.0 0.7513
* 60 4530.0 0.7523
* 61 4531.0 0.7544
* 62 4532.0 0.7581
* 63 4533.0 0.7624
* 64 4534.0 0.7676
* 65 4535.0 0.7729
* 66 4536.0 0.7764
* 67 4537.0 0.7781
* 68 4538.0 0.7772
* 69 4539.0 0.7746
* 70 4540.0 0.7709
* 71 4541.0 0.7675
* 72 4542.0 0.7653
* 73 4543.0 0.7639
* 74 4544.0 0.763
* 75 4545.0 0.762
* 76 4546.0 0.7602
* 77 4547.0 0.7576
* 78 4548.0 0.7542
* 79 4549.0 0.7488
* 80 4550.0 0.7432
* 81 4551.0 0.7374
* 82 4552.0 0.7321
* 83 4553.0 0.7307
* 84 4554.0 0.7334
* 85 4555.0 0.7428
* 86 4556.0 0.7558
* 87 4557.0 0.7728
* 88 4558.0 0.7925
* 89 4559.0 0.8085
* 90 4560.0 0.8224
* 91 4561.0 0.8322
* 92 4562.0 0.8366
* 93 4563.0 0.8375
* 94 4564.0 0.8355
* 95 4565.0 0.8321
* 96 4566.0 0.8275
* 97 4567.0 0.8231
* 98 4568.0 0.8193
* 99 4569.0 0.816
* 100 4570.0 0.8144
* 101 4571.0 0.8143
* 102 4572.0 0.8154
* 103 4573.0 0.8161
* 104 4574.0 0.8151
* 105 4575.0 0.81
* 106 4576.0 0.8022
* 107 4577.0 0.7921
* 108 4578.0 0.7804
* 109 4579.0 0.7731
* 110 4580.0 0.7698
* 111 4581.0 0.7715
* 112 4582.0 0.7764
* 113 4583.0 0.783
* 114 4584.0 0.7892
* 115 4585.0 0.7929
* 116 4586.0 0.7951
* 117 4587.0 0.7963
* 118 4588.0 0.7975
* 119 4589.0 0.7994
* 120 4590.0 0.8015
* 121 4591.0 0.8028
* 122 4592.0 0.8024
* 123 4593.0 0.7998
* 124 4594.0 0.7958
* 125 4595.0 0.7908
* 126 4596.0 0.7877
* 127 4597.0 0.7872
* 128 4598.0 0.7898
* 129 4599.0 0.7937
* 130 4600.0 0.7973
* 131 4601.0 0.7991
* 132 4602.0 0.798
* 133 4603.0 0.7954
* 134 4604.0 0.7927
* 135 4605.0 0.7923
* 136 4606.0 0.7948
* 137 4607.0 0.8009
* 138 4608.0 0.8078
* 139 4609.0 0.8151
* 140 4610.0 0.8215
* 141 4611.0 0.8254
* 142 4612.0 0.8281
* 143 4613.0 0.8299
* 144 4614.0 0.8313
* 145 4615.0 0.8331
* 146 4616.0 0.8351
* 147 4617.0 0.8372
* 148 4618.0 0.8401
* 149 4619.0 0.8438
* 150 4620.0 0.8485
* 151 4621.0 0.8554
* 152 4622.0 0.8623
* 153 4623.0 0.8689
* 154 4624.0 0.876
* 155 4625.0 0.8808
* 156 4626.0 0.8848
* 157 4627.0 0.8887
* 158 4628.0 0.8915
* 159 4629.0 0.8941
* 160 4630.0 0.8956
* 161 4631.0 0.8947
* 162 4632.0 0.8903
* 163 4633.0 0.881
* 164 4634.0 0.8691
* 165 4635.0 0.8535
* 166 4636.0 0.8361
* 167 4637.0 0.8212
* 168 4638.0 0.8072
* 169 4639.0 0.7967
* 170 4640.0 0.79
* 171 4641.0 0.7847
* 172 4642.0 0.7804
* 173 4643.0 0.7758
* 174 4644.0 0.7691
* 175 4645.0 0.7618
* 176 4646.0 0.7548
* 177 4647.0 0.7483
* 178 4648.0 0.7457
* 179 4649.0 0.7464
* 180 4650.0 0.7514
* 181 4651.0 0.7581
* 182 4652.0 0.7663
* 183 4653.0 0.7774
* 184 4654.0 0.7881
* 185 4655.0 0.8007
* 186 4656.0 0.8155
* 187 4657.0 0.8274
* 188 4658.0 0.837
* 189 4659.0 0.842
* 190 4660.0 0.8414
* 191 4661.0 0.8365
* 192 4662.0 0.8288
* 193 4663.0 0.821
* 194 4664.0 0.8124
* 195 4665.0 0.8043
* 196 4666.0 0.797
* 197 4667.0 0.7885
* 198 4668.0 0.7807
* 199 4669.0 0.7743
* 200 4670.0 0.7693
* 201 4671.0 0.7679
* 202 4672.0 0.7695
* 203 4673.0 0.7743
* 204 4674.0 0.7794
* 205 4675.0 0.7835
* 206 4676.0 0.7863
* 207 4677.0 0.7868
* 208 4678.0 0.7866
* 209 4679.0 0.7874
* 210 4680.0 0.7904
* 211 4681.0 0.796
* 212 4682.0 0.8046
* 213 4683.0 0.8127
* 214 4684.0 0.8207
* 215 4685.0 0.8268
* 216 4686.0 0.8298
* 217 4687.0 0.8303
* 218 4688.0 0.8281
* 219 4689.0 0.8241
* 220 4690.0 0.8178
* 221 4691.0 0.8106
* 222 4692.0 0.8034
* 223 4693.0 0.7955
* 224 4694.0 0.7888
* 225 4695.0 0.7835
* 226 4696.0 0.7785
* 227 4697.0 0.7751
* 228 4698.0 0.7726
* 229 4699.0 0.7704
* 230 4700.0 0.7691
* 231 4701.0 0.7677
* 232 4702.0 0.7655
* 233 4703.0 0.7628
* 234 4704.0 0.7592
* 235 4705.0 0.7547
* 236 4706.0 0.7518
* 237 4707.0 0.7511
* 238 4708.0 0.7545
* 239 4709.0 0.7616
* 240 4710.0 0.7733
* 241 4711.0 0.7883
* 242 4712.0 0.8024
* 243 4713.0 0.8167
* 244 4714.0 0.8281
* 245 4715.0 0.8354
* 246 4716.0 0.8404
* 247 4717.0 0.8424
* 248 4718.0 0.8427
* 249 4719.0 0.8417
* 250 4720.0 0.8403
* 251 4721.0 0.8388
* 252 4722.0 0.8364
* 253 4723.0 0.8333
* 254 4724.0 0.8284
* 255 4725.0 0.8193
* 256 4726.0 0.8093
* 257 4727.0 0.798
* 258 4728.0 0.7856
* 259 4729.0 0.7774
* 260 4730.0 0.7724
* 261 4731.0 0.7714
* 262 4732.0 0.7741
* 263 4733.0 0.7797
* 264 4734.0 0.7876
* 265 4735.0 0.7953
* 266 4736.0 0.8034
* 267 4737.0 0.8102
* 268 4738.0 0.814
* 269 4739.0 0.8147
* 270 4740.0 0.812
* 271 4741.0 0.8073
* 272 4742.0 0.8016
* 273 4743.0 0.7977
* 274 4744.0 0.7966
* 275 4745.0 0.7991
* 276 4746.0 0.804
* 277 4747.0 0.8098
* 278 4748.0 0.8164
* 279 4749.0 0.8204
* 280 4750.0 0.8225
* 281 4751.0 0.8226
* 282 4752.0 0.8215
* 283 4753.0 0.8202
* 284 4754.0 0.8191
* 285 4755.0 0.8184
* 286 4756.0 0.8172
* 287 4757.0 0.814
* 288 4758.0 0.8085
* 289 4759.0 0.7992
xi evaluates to 0.82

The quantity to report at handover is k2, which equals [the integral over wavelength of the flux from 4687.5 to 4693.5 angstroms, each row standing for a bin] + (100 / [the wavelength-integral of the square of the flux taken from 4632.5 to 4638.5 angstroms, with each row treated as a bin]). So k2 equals 28.2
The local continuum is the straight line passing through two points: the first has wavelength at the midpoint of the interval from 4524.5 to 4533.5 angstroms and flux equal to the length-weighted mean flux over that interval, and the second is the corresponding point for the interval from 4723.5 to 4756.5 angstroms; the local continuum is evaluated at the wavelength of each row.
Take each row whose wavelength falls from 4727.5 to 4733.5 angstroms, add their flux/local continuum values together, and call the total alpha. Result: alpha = 5.8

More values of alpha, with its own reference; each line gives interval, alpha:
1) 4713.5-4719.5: 6.3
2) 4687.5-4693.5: 6.2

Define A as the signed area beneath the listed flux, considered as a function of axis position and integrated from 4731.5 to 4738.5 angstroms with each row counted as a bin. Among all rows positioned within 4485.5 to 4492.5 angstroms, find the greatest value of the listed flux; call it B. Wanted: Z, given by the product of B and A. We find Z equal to 4.54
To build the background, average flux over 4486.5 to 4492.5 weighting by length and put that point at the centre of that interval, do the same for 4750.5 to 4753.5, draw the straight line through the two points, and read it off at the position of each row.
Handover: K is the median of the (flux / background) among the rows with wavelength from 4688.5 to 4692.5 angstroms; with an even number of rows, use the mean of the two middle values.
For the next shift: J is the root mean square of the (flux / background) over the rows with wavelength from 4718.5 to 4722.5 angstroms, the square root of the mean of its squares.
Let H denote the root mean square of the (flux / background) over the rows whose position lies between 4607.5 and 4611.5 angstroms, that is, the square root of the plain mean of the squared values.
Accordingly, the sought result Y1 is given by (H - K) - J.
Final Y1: -1.01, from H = 1.02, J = 1.03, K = 1.00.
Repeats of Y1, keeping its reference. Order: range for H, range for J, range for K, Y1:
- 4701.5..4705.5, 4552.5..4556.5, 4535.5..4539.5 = -0.97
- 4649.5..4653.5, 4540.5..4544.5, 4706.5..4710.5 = -0.95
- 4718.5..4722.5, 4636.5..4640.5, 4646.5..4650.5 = -0.89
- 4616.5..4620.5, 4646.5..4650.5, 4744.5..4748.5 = -0.86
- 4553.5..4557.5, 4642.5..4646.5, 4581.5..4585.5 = -0.99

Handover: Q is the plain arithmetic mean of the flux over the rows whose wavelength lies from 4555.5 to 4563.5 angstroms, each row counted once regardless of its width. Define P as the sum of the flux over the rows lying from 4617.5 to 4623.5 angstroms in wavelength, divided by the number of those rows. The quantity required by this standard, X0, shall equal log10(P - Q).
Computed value -1.34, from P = 0.853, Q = 0.807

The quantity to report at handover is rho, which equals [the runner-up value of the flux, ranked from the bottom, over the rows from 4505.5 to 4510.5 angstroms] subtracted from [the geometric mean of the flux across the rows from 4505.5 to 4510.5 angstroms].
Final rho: 0.001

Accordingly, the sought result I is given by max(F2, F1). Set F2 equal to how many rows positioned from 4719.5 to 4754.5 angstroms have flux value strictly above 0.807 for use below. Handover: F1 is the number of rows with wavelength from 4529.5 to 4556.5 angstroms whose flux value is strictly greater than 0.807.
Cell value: 20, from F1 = 0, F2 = 20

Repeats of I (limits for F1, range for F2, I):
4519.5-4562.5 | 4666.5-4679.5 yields 4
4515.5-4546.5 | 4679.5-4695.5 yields 9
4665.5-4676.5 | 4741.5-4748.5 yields 2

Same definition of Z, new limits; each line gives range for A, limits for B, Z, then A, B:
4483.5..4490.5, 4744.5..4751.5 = 4.63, 5.63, 0.8226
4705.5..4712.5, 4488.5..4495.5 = 4.28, 5.38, 0.7956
